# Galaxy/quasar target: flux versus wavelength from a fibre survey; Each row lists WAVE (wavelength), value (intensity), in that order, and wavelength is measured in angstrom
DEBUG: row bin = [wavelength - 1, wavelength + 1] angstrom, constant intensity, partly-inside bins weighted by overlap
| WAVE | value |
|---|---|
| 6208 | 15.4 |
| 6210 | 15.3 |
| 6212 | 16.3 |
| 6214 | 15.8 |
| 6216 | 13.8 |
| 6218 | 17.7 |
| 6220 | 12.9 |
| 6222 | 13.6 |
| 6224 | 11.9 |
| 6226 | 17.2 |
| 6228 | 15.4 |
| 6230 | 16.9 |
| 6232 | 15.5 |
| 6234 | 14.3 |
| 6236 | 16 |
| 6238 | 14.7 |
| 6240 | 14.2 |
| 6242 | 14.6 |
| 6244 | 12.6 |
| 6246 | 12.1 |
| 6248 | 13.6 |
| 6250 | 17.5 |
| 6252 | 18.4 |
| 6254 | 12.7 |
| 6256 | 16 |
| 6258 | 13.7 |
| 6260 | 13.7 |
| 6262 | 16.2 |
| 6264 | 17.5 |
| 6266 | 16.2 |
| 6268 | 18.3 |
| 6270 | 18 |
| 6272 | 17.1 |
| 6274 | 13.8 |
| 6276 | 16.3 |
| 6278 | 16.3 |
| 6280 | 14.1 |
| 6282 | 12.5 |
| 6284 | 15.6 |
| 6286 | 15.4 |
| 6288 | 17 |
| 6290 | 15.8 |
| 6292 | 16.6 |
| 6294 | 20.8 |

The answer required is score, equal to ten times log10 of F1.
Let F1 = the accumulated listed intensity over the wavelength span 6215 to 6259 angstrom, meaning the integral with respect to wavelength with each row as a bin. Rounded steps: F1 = 651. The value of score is 28.1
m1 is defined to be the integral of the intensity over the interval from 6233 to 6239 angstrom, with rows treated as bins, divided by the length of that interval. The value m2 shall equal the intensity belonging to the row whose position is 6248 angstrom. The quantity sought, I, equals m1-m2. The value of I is 1.4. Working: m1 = 15.00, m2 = 13.6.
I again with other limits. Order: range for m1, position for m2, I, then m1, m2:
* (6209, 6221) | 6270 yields -2.7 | 15.30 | 18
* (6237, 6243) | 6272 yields -2.6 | 14.50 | 17.1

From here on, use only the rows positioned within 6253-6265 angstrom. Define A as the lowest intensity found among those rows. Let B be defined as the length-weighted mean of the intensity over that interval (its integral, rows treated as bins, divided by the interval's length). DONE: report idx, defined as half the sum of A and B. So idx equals 13.83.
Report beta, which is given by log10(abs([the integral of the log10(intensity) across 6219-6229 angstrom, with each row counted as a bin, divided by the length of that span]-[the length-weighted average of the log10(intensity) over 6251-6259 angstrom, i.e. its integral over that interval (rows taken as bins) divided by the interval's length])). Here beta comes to -1.54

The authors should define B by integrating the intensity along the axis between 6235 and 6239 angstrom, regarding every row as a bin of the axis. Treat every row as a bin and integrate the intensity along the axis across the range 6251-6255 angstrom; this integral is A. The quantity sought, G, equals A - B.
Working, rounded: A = 62.2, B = 61.4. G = 0.8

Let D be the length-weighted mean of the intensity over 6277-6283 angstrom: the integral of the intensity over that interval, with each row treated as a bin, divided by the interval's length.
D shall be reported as 14.3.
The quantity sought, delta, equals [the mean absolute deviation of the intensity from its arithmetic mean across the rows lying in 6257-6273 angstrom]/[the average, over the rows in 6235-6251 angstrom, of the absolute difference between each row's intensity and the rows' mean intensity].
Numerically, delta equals 1.08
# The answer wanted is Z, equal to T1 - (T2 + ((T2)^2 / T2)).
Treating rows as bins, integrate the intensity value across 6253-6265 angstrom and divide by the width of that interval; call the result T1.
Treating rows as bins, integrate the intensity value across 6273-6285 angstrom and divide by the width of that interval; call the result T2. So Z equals -14.6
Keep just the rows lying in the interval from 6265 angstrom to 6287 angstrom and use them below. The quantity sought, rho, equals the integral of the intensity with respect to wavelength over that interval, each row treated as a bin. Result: 347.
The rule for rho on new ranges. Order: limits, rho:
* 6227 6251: 355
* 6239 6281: 646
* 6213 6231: 270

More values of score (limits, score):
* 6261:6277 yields 24.3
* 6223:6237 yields 23.3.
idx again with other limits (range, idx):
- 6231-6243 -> 14.54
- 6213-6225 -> 13.09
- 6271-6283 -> 13.76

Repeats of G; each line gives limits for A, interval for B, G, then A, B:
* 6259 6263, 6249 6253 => -12.0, 59.8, 71.8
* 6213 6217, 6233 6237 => -1.4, 59.2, 60.6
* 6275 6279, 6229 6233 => 0.4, 65.2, 64.8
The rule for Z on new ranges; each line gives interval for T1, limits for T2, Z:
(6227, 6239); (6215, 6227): -13.6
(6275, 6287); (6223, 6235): -15.4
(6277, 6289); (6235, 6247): -12.9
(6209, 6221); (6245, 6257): -14.8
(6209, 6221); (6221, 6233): -14.9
